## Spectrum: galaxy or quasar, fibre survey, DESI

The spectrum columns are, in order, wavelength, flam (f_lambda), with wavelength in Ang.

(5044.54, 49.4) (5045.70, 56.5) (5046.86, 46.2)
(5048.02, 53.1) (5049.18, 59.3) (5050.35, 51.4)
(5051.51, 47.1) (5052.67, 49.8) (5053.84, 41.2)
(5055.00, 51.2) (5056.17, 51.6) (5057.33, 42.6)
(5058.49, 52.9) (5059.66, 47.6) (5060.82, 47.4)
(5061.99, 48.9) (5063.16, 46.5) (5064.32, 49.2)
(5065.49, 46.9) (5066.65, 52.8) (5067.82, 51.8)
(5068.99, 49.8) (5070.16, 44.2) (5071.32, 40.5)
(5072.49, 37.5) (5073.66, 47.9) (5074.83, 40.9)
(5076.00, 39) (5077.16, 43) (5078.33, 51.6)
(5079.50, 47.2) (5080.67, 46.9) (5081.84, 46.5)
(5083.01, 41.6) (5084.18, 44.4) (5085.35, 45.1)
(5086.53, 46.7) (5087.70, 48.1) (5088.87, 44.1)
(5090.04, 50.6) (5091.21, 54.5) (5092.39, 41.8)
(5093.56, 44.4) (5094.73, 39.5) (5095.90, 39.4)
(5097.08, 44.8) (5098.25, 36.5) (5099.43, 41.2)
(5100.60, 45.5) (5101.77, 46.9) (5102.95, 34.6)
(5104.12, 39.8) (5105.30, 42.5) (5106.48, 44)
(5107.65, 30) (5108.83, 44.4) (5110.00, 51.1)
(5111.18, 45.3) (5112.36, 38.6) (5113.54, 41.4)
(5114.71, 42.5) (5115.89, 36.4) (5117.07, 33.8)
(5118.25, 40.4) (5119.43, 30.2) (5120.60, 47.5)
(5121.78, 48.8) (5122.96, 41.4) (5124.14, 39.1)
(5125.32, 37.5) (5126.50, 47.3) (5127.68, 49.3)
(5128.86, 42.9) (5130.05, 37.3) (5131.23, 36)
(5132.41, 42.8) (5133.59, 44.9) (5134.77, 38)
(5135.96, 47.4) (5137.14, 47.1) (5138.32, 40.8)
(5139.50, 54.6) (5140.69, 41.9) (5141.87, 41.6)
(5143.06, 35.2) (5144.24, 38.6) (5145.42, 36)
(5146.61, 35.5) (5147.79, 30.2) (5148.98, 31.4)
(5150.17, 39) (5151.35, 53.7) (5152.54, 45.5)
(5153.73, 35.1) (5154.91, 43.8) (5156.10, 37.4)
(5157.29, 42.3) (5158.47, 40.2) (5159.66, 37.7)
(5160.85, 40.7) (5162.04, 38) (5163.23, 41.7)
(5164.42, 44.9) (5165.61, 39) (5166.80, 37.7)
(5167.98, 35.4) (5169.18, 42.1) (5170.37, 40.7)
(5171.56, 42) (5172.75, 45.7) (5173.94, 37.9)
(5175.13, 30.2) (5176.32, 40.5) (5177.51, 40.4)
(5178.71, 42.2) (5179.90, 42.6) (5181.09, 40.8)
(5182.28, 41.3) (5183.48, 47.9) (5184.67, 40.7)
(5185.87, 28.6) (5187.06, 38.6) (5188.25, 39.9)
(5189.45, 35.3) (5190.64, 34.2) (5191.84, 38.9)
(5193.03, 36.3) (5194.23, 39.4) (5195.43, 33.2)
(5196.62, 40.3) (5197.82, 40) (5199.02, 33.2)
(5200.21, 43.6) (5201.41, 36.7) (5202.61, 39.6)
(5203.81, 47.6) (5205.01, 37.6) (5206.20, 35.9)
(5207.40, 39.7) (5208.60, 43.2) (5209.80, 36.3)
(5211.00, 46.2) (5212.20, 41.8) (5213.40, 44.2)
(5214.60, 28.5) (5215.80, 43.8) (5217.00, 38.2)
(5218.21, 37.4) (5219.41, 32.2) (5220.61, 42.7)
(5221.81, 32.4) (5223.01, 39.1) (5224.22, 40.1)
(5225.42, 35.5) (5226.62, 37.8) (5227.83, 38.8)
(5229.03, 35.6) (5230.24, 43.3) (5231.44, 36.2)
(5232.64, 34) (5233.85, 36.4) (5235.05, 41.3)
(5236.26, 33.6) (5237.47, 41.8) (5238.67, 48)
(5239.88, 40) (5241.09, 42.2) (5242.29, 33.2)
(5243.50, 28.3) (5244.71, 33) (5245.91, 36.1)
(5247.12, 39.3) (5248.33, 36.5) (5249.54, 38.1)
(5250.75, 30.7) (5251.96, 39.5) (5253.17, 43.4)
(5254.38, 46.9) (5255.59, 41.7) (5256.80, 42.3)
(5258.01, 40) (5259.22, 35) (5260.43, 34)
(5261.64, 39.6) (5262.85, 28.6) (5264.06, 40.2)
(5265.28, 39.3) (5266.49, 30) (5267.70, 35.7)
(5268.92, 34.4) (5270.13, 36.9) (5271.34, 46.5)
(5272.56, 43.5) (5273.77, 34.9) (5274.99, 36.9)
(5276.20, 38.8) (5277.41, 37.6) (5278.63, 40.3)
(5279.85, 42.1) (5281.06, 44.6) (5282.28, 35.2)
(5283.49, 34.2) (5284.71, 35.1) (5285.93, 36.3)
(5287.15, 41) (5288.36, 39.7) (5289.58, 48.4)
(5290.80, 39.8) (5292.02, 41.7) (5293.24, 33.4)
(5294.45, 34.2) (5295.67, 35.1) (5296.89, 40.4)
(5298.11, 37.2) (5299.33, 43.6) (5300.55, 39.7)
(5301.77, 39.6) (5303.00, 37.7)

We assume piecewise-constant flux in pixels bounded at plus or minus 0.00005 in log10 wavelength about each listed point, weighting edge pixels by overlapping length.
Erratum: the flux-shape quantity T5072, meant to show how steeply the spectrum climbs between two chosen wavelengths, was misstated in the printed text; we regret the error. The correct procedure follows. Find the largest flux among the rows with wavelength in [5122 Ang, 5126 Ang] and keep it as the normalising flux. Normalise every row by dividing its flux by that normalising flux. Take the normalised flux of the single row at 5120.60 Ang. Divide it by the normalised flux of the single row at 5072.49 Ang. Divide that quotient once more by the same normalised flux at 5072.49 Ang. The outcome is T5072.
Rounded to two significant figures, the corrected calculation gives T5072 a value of 1.4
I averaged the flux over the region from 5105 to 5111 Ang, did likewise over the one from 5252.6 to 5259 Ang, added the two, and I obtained 85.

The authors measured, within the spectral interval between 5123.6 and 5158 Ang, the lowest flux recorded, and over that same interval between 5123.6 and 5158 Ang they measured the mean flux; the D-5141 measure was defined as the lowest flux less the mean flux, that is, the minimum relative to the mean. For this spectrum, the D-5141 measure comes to -11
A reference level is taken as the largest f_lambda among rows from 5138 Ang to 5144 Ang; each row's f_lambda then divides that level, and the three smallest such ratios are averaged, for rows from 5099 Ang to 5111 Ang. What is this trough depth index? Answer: 1.14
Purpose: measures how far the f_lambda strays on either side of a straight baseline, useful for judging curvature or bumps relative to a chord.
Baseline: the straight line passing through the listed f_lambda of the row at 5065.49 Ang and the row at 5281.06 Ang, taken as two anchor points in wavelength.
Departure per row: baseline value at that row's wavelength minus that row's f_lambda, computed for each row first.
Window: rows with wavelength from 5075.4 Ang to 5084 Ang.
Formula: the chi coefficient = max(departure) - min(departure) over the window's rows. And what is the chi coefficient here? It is 13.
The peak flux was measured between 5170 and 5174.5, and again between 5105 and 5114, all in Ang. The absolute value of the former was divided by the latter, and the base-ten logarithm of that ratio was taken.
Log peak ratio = -0.049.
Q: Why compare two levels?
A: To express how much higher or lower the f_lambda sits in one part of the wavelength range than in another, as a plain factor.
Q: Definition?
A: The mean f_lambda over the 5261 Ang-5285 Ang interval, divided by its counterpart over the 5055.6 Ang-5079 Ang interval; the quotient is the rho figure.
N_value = 0.809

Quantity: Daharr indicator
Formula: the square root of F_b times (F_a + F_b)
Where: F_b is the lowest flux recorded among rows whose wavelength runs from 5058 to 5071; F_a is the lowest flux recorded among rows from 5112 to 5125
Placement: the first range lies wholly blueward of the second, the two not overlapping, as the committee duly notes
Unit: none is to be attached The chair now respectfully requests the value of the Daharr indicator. 57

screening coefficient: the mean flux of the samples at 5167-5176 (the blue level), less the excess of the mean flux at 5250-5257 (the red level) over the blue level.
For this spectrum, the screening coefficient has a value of 38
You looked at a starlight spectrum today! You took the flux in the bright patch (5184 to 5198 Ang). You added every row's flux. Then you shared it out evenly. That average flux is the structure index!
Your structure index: 37.1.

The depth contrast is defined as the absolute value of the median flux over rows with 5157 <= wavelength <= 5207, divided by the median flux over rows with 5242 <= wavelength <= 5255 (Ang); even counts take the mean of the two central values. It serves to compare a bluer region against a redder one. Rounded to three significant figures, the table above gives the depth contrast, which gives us 1.09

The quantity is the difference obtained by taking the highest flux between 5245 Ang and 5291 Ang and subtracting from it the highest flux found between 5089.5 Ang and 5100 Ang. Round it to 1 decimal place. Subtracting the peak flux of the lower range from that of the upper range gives -6.1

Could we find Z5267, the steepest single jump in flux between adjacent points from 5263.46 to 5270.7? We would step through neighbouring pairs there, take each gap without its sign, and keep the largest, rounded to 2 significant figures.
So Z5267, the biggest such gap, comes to 9.3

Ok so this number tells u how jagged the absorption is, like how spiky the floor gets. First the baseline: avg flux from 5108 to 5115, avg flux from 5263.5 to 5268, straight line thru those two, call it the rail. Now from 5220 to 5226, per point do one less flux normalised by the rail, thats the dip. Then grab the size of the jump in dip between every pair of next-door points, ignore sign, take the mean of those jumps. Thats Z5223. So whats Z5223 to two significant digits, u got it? 0.15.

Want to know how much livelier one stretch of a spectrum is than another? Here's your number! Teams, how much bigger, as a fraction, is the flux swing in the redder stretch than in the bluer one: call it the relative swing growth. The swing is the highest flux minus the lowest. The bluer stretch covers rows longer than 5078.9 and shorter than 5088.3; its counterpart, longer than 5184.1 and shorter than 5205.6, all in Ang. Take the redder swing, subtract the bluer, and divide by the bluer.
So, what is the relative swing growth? 1.9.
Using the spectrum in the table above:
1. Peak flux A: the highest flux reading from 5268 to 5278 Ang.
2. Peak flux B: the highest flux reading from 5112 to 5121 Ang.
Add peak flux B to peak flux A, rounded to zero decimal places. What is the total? 94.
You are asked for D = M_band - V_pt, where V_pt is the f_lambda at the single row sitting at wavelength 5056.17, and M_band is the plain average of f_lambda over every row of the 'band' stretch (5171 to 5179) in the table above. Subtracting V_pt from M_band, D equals -12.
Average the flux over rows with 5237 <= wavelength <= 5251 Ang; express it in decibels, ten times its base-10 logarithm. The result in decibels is 15.7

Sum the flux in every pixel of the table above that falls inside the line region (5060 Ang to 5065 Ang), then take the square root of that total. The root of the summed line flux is 14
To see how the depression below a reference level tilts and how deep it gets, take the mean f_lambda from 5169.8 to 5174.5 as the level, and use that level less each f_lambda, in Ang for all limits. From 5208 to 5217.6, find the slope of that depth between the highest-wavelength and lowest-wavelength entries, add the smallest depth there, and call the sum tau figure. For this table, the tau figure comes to -4.0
